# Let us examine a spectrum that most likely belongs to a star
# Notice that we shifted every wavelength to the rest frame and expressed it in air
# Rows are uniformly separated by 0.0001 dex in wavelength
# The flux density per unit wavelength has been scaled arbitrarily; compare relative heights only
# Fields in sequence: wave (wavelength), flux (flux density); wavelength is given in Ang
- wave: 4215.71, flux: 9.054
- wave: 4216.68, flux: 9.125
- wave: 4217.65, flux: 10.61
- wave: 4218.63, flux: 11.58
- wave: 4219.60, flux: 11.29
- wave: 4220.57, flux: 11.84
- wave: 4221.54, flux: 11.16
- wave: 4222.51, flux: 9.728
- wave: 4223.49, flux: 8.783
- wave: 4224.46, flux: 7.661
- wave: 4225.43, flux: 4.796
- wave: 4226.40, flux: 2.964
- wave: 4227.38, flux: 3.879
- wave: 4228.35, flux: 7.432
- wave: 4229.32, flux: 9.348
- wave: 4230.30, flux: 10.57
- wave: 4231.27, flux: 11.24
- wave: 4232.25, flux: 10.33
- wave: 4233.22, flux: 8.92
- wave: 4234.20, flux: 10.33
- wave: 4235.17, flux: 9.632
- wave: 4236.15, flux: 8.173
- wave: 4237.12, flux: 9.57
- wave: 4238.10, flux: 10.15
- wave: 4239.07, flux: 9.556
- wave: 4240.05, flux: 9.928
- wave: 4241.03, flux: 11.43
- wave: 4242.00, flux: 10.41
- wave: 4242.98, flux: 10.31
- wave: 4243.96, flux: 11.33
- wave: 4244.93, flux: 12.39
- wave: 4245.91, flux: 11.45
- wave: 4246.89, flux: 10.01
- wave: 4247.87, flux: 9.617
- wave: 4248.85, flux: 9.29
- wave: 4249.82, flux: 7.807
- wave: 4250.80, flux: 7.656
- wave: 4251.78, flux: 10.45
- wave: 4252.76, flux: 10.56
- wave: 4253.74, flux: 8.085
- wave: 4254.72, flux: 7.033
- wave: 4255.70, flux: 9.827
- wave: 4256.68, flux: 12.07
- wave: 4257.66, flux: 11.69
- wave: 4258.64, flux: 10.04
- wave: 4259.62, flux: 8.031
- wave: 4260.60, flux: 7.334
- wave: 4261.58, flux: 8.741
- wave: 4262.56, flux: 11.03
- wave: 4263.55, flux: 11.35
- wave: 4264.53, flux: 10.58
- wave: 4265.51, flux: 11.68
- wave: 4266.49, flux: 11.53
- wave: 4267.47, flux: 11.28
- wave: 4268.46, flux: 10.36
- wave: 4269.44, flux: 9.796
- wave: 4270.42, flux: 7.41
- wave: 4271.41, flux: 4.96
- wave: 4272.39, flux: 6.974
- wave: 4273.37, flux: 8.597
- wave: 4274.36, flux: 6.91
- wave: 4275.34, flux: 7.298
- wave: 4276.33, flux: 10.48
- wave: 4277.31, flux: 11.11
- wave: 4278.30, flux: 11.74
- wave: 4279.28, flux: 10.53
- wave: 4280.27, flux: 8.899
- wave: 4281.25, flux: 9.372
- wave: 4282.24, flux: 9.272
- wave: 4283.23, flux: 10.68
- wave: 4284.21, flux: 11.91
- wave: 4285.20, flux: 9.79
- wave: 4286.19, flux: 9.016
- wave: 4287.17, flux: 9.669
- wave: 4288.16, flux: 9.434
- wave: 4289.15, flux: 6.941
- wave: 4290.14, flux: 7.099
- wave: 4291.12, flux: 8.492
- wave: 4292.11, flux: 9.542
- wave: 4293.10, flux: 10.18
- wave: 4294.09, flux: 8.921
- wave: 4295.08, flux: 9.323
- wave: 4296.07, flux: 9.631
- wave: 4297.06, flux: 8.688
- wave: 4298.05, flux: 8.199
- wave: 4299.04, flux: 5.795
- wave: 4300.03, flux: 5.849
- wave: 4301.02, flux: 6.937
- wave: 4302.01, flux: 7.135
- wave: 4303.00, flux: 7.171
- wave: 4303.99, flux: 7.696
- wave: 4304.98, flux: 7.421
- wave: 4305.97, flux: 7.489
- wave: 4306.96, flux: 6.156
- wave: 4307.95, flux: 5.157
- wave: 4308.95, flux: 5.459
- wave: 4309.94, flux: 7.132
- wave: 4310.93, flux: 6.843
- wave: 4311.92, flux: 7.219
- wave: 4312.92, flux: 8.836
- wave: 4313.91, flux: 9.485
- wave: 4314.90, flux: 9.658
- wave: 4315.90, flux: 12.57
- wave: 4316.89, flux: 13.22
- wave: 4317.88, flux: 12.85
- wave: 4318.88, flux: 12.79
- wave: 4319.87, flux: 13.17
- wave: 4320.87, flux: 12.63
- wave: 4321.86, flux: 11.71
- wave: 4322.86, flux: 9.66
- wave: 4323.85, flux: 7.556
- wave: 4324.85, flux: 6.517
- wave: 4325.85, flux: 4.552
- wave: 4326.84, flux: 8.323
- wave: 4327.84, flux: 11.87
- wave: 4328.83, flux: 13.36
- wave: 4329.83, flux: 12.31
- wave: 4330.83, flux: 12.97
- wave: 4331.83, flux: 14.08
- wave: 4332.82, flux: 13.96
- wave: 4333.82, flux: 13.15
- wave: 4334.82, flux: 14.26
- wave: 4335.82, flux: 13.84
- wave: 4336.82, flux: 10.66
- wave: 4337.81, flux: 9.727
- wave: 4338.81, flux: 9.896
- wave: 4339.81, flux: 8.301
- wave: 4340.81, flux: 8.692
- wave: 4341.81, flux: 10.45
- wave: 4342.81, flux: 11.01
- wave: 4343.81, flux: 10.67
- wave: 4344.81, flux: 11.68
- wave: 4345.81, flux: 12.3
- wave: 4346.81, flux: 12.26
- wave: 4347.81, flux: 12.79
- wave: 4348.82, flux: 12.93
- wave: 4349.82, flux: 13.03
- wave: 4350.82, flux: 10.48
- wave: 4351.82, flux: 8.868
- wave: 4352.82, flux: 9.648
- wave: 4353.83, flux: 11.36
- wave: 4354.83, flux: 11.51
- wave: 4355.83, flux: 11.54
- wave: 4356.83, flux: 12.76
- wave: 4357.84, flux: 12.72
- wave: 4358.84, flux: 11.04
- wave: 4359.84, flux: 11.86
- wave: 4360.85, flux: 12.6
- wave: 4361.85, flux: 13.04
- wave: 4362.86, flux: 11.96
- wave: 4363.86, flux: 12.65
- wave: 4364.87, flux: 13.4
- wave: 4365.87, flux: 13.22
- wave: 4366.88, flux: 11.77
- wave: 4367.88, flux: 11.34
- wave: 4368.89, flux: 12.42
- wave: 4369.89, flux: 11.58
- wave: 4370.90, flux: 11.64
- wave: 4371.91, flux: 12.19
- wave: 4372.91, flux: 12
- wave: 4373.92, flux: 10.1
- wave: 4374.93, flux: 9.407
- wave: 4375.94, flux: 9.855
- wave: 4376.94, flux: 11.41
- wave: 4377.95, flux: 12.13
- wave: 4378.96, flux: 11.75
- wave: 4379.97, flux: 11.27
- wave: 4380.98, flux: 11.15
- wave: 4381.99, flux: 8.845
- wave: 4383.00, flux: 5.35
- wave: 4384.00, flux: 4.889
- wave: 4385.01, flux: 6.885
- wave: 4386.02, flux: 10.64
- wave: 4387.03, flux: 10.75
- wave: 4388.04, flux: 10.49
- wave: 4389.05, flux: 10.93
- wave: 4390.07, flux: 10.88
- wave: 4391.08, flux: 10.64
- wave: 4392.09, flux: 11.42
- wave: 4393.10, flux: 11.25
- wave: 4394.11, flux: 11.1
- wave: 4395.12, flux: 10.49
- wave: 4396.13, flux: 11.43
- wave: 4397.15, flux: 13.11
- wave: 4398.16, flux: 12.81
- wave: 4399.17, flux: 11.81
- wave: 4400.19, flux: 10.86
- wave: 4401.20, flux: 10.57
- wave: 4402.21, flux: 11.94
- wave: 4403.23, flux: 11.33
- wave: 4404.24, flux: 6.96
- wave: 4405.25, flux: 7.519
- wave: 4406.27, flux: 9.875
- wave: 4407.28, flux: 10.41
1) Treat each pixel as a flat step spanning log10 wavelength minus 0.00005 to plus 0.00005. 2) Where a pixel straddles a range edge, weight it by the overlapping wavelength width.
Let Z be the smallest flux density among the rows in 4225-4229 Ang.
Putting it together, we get 2.964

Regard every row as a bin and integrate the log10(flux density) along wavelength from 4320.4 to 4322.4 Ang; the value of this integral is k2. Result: 2.2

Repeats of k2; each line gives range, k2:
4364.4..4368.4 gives 4.4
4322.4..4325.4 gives 2.7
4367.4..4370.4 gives 3.2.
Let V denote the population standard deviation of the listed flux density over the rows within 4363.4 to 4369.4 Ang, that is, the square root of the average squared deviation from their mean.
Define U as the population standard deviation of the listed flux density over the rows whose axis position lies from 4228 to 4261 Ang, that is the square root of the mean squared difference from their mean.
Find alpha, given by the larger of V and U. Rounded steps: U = 1.4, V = 0.73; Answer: 1.40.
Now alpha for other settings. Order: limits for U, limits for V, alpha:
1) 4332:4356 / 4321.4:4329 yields 2.81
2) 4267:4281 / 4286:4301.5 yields 1.97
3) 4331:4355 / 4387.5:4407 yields 1.75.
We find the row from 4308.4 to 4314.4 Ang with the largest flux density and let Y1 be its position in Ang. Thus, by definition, 4313.91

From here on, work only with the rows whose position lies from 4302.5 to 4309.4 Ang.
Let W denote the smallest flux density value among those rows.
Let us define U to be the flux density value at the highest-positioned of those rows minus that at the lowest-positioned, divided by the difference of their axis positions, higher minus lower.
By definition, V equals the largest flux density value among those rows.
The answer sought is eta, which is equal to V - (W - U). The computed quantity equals 2.3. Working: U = -0.29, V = 7.696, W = 5.157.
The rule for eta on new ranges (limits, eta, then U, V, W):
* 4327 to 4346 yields 6.0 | 0.02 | 14.26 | 8.301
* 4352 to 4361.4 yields 3.5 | 0.37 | 12.76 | 9.648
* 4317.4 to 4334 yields 9.5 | 0.02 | 14.08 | 4.552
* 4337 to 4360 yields 4.8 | 0.10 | 13.03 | 8.301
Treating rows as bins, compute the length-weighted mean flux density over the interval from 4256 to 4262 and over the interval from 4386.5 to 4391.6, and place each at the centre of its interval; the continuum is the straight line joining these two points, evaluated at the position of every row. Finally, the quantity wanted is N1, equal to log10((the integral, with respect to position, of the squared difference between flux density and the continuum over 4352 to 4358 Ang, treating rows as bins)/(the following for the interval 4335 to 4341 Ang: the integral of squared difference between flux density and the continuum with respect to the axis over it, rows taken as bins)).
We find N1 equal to -0.26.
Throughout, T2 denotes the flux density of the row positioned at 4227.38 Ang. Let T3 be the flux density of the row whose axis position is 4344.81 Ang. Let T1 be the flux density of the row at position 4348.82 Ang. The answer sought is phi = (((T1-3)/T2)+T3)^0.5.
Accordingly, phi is 3.77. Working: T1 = 12.93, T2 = 3.879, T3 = 11.68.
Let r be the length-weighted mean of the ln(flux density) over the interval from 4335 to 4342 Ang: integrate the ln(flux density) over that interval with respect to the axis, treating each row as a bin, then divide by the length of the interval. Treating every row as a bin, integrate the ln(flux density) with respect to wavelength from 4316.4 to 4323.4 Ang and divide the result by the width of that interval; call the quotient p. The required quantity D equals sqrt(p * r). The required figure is 2.41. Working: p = 2.50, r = 2.33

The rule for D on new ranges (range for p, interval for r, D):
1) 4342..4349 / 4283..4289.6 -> 2.36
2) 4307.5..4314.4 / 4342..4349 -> 2.19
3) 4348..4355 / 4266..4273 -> 2.27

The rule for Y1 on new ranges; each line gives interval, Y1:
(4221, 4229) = 4221.54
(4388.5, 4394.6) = 4392.09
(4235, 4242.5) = 4241.03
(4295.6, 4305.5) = 4296.07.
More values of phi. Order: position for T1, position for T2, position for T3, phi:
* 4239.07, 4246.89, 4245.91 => 3.48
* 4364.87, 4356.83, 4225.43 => 2.37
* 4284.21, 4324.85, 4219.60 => 3.56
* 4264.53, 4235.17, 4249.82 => 2.93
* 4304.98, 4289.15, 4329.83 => 3.60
